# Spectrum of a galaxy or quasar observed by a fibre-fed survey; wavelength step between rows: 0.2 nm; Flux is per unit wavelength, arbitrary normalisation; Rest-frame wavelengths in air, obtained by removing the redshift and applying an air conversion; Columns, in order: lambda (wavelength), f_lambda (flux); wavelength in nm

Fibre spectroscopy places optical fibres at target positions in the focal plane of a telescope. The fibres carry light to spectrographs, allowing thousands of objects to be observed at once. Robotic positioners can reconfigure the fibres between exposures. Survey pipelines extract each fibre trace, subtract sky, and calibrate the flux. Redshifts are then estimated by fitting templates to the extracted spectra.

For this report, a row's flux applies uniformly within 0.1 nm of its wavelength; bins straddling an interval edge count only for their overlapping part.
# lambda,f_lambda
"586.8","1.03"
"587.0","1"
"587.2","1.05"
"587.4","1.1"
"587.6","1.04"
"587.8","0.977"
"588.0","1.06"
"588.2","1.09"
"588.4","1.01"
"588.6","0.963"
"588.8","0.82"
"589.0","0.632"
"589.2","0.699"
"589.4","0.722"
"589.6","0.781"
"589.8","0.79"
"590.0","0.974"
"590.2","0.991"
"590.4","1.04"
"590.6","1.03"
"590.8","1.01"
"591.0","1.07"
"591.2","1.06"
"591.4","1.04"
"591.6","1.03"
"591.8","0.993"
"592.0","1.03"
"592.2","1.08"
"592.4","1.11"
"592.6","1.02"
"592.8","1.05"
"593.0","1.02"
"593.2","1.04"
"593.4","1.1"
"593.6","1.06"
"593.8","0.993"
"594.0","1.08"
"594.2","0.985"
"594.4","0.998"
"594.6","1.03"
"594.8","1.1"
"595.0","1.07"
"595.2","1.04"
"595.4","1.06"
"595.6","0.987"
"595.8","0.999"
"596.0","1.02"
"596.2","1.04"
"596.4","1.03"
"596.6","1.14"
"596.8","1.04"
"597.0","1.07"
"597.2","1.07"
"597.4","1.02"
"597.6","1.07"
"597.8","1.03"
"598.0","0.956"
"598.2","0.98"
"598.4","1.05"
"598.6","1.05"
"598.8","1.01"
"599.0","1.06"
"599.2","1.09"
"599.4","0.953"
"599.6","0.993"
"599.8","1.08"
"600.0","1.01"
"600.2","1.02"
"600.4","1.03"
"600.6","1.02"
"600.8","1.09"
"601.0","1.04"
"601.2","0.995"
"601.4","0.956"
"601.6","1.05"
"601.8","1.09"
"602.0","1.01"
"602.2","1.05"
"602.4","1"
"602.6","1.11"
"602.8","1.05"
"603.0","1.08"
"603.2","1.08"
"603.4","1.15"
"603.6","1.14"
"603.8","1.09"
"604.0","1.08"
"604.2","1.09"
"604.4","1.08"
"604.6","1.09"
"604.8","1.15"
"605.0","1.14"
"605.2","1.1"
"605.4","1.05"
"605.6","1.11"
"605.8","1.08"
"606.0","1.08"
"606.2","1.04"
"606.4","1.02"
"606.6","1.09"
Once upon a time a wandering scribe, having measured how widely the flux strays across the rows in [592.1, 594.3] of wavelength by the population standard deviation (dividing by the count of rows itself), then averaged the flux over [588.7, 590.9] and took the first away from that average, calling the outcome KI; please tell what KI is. 0.82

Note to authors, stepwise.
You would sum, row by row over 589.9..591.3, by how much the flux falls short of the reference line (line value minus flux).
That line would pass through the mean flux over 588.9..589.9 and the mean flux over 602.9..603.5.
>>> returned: -1.87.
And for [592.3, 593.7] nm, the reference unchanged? -1.64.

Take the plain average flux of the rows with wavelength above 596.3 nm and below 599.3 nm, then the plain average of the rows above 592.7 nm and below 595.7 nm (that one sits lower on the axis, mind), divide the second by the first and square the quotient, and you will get 0.99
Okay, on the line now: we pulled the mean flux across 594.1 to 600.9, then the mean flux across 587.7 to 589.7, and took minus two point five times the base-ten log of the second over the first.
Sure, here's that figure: 0.18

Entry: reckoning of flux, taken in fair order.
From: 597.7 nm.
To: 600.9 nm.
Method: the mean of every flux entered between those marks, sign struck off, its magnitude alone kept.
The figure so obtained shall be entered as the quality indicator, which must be 1.03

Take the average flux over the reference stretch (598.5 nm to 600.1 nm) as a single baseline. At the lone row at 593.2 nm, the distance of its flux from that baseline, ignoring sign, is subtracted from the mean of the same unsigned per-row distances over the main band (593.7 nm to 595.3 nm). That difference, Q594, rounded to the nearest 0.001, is 0.026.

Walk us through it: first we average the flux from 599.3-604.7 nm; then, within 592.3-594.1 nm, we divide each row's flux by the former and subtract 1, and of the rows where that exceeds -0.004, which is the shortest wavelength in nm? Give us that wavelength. 592.4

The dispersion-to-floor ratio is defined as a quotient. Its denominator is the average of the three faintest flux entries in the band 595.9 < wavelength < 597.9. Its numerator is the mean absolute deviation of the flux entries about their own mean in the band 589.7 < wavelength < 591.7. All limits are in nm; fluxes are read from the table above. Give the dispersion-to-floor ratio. 0.050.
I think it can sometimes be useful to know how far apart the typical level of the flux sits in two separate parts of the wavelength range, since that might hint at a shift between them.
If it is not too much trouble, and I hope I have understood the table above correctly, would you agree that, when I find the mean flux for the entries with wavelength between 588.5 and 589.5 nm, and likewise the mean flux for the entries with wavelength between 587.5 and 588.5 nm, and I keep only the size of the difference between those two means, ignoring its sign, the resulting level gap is 0.27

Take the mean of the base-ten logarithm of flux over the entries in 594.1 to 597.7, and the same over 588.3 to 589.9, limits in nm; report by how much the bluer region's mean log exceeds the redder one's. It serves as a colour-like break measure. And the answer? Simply -0.12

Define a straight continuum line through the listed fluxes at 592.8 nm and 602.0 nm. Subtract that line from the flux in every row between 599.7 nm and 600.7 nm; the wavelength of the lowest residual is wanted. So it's 600.0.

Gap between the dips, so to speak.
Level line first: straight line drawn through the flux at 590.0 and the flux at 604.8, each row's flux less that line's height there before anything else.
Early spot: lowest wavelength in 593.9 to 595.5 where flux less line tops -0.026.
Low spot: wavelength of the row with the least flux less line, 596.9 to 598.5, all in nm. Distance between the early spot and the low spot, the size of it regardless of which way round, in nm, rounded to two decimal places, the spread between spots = 4.00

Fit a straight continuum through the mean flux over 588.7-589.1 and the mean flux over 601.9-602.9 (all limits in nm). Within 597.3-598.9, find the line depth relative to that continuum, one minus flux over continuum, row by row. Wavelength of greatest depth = 598.0 nm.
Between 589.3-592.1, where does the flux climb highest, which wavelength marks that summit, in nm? 591.0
